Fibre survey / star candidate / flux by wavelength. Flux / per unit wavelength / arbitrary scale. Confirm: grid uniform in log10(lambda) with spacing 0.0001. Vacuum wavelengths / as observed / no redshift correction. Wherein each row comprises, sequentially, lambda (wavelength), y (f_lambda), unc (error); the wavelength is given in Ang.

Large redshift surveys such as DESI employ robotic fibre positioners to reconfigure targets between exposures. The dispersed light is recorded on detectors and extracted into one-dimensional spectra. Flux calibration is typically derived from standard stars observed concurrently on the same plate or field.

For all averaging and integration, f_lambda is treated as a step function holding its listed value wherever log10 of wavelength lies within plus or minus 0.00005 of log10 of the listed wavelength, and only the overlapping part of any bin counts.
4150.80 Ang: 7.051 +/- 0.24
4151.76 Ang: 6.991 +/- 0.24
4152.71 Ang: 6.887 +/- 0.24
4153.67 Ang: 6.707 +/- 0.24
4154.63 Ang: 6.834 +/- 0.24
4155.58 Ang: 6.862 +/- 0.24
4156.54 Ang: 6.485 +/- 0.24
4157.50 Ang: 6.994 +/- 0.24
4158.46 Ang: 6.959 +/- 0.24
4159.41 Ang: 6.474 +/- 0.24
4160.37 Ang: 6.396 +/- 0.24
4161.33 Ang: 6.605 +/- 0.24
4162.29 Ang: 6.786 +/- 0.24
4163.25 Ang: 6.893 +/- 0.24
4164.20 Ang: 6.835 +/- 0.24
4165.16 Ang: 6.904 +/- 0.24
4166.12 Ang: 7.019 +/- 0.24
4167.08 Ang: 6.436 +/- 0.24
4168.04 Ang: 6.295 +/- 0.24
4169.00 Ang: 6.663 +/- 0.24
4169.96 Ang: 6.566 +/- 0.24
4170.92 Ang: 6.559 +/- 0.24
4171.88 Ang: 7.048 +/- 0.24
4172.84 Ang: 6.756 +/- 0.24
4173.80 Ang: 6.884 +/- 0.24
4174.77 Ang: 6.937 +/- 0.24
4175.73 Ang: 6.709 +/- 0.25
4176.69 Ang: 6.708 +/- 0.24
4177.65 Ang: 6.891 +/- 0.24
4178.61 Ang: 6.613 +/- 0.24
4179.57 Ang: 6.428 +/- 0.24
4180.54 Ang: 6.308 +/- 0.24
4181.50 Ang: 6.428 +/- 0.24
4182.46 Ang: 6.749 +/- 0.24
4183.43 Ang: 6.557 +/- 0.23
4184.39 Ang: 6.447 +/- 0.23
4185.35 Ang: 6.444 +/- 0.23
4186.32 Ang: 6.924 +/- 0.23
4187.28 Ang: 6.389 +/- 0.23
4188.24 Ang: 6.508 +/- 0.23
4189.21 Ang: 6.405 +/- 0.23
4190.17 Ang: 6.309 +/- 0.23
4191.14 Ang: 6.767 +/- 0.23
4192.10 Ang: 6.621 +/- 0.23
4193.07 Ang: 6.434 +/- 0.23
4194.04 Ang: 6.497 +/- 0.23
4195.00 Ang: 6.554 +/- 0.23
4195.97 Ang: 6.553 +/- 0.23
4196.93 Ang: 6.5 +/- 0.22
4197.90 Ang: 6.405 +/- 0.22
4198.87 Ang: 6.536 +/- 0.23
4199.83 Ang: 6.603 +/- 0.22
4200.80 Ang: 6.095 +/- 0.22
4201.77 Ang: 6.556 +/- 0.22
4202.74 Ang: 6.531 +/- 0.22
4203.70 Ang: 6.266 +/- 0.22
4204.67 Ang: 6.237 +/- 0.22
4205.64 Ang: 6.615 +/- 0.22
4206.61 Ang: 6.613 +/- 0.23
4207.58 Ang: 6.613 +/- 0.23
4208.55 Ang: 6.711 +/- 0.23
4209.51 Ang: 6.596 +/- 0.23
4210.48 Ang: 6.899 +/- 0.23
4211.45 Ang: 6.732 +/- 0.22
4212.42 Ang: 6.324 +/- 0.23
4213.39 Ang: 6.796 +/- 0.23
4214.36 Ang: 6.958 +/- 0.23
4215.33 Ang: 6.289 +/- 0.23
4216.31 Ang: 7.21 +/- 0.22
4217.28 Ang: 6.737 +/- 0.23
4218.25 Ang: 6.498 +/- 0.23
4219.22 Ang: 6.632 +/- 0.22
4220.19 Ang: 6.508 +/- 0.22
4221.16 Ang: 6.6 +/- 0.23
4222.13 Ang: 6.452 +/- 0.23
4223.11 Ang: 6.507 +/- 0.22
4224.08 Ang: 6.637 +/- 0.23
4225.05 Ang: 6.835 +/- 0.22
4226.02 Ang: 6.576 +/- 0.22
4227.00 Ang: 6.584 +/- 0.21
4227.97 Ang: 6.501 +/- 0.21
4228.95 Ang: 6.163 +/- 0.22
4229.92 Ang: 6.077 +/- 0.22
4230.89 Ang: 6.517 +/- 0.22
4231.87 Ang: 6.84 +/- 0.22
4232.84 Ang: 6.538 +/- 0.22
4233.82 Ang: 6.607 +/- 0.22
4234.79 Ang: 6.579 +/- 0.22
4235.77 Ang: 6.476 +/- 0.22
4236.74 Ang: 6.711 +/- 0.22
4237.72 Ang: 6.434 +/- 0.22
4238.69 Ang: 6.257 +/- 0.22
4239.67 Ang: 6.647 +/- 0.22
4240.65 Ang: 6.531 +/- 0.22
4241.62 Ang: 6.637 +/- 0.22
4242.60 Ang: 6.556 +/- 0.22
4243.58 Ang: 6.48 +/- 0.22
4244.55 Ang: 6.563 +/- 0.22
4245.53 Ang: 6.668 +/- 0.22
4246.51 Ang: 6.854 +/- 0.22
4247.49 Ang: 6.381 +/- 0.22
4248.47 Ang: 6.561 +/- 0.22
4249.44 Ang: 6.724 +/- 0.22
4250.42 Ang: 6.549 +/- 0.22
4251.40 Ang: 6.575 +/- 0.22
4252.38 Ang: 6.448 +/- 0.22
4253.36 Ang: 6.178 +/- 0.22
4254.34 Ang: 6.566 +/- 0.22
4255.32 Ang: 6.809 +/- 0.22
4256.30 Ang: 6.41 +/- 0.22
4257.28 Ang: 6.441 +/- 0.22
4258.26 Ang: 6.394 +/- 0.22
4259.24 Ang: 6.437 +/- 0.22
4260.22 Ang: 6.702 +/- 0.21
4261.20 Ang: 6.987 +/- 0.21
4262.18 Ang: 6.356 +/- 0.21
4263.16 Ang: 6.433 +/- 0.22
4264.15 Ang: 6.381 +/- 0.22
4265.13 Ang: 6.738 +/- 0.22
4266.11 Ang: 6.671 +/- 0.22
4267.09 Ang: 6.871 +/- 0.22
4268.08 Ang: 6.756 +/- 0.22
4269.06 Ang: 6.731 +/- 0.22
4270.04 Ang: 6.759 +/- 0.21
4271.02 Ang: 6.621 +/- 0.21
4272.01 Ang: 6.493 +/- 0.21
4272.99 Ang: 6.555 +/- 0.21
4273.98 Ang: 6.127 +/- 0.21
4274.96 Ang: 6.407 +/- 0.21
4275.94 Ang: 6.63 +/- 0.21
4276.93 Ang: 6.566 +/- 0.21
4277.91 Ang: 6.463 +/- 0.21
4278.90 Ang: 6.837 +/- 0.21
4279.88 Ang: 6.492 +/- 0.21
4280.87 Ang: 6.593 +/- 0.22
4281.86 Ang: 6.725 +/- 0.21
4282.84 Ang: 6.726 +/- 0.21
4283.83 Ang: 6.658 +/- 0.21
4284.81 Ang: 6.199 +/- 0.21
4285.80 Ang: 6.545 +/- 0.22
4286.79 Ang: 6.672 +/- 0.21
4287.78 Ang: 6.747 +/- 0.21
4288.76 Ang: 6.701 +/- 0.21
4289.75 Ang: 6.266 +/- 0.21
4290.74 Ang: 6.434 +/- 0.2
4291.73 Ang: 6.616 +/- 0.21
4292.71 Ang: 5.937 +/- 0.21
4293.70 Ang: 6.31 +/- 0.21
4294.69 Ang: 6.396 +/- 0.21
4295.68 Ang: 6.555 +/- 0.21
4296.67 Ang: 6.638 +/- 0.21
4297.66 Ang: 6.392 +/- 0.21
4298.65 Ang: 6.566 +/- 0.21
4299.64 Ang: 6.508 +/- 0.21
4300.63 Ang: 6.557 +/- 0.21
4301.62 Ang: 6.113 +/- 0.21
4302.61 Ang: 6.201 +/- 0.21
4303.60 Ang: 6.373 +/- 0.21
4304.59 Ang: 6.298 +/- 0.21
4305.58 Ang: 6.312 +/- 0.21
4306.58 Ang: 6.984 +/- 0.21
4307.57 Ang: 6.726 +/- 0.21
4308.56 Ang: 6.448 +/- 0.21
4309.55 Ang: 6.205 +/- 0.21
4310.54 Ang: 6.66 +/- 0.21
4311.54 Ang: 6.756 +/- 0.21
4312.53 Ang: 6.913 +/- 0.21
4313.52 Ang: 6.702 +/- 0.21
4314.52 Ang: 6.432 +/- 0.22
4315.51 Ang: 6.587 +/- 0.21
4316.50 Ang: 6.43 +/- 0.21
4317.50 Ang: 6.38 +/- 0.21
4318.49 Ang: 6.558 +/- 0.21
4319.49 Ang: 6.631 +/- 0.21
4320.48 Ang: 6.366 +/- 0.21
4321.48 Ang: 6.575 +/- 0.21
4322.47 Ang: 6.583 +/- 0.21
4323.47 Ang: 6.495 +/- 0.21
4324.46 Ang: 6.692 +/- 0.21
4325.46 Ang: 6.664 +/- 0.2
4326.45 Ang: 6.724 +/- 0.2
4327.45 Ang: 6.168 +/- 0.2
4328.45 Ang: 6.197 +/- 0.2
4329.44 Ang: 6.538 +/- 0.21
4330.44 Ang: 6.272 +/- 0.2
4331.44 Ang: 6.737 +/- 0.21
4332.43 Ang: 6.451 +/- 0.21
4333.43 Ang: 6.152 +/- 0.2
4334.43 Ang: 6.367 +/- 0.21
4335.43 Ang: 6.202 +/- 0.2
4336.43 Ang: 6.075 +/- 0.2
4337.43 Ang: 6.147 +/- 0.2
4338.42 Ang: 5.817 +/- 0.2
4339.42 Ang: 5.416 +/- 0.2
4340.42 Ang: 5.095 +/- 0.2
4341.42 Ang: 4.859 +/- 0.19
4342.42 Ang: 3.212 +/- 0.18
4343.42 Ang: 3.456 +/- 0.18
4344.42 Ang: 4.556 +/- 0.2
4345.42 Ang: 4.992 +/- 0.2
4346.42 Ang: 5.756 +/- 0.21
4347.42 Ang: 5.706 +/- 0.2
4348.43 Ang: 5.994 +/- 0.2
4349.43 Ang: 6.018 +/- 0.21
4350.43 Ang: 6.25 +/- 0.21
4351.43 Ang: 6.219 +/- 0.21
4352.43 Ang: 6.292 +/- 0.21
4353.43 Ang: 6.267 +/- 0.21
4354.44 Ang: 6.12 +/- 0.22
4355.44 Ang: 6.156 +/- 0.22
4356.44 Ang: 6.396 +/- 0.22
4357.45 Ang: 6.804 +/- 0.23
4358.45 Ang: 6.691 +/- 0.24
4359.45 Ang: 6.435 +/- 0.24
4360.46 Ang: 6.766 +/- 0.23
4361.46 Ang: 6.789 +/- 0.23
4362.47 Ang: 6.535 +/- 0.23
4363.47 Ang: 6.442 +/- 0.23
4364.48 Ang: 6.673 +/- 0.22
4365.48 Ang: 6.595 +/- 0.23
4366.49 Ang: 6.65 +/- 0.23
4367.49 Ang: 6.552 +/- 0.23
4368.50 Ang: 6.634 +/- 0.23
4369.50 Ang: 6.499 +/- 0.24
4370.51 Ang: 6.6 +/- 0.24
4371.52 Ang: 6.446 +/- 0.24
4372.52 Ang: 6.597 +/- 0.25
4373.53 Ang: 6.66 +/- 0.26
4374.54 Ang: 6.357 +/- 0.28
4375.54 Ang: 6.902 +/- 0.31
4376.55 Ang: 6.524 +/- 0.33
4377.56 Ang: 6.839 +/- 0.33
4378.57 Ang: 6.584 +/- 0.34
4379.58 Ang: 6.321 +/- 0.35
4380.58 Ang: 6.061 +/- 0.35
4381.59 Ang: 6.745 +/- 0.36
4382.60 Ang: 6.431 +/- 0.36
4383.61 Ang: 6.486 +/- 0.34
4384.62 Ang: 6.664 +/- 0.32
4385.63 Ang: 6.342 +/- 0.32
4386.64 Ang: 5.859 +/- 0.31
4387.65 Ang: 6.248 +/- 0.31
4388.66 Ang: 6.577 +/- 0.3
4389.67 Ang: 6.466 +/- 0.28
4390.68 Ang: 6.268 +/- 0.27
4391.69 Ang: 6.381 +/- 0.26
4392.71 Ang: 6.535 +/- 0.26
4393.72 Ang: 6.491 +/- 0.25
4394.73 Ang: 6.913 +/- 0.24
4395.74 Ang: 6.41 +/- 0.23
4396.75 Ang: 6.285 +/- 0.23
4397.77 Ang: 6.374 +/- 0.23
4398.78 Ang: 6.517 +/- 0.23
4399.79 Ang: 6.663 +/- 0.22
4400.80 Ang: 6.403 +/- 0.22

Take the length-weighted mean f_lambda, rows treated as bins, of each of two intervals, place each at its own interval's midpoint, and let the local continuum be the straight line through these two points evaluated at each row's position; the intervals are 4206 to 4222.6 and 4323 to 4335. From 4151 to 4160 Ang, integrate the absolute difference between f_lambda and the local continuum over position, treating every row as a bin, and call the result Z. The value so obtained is 1.61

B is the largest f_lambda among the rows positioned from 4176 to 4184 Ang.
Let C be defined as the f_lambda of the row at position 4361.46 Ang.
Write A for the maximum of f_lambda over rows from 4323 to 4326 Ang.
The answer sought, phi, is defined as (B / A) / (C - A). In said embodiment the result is 10.6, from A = 6.692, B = 6.891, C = 6.789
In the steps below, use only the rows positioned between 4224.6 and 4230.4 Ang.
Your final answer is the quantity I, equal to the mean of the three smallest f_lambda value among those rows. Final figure 6.25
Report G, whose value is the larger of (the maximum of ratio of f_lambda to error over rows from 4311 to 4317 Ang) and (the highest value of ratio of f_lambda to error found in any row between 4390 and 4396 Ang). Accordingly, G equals 32.9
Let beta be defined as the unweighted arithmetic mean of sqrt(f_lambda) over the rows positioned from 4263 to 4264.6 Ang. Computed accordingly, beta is 2.53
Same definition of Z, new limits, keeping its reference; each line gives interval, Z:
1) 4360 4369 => 2.11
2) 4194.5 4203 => 1.75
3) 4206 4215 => 1.33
